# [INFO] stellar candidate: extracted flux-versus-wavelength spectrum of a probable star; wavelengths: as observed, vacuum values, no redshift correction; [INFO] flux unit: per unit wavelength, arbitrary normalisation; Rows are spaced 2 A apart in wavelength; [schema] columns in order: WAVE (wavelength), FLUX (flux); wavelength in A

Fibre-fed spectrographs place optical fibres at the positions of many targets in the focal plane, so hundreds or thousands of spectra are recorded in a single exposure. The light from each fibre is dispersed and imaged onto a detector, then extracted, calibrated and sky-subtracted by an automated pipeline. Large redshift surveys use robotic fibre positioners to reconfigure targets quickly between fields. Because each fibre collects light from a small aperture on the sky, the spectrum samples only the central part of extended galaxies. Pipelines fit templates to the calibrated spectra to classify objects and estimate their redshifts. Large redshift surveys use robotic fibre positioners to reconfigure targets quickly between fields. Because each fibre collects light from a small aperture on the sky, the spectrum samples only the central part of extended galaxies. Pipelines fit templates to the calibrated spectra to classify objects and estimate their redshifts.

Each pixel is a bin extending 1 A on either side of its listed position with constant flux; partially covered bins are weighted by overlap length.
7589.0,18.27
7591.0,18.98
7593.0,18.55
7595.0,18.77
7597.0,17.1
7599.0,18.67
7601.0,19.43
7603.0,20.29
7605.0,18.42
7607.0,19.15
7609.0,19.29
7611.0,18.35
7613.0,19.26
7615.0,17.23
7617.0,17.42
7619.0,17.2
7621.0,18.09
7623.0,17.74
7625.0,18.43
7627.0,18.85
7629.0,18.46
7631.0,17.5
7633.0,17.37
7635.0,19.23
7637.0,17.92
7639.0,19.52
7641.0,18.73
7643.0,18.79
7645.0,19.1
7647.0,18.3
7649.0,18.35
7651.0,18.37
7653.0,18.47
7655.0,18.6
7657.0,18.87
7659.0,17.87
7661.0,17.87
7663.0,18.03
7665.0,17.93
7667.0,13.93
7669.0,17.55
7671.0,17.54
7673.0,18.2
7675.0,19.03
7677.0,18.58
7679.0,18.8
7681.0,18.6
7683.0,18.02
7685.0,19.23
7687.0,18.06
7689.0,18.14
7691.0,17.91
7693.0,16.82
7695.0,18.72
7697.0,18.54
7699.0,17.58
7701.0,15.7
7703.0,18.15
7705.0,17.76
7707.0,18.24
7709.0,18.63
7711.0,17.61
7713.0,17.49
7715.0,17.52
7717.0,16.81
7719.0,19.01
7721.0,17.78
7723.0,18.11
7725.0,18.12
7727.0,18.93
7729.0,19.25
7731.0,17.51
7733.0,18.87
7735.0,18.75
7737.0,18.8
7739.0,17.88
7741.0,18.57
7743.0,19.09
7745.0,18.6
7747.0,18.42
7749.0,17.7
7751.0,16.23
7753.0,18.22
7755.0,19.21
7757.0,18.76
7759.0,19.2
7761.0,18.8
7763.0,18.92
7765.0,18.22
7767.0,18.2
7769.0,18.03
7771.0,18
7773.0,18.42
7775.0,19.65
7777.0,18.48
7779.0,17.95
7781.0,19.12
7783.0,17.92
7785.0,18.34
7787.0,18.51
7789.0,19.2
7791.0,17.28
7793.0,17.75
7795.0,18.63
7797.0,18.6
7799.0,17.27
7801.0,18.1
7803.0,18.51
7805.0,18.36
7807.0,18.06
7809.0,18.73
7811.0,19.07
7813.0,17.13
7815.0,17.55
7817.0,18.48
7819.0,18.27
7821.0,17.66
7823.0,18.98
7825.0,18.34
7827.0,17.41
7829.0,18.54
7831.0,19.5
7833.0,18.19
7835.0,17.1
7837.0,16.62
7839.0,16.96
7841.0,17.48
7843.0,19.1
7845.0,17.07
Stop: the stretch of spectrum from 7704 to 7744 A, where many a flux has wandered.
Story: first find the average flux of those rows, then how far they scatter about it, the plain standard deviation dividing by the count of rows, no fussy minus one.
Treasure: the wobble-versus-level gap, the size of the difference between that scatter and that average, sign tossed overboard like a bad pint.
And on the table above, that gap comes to 17.6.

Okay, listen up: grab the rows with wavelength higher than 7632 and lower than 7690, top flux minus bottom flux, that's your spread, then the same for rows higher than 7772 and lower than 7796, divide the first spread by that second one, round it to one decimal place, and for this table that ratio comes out 2.4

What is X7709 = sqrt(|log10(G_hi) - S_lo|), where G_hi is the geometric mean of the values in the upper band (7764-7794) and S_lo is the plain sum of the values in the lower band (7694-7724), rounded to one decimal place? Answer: 16.3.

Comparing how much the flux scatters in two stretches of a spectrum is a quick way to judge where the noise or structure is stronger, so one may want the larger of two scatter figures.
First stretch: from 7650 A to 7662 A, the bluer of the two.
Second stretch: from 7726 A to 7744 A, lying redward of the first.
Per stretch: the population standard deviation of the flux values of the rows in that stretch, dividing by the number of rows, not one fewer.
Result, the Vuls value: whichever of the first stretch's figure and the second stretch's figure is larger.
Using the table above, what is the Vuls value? 0.54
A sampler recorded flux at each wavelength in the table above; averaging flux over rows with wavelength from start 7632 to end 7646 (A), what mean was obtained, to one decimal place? 18.7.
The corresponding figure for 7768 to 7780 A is 18.4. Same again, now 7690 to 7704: 17.6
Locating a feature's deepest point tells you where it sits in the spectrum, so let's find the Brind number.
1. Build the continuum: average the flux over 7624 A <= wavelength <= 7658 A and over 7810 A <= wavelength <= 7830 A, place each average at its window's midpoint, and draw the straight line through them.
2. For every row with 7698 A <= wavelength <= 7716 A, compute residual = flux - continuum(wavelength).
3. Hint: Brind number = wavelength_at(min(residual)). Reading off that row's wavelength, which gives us 7701.0 A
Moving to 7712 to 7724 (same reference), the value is 7717.0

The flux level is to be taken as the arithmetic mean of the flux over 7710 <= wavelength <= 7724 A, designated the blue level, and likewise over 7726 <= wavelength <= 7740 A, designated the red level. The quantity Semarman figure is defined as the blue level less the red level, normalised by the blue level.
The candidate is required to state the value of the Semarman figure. -0.05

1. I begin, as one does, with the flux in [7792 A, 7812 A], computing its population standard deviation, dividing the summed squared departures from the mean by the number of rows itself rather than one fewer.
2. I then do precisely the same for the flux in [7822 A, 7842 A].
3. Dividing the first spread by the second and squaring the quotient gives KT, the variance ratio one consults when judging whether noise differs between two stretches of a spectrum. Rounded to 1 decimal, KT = 0.3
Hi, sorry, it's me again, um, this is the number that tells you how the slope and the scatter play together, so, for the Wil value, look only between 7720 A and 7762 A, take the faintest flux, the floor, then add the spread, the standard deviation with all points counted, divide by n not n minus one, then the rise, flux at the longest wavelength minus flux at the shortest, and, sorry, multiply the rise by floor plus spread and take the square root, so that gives 4.2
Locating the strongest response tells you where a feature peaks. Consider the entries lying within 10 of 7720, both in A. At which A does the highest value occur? 7729.0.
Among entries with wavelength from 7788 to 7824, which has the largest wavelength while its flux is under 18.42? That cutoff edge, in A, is 7821.0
